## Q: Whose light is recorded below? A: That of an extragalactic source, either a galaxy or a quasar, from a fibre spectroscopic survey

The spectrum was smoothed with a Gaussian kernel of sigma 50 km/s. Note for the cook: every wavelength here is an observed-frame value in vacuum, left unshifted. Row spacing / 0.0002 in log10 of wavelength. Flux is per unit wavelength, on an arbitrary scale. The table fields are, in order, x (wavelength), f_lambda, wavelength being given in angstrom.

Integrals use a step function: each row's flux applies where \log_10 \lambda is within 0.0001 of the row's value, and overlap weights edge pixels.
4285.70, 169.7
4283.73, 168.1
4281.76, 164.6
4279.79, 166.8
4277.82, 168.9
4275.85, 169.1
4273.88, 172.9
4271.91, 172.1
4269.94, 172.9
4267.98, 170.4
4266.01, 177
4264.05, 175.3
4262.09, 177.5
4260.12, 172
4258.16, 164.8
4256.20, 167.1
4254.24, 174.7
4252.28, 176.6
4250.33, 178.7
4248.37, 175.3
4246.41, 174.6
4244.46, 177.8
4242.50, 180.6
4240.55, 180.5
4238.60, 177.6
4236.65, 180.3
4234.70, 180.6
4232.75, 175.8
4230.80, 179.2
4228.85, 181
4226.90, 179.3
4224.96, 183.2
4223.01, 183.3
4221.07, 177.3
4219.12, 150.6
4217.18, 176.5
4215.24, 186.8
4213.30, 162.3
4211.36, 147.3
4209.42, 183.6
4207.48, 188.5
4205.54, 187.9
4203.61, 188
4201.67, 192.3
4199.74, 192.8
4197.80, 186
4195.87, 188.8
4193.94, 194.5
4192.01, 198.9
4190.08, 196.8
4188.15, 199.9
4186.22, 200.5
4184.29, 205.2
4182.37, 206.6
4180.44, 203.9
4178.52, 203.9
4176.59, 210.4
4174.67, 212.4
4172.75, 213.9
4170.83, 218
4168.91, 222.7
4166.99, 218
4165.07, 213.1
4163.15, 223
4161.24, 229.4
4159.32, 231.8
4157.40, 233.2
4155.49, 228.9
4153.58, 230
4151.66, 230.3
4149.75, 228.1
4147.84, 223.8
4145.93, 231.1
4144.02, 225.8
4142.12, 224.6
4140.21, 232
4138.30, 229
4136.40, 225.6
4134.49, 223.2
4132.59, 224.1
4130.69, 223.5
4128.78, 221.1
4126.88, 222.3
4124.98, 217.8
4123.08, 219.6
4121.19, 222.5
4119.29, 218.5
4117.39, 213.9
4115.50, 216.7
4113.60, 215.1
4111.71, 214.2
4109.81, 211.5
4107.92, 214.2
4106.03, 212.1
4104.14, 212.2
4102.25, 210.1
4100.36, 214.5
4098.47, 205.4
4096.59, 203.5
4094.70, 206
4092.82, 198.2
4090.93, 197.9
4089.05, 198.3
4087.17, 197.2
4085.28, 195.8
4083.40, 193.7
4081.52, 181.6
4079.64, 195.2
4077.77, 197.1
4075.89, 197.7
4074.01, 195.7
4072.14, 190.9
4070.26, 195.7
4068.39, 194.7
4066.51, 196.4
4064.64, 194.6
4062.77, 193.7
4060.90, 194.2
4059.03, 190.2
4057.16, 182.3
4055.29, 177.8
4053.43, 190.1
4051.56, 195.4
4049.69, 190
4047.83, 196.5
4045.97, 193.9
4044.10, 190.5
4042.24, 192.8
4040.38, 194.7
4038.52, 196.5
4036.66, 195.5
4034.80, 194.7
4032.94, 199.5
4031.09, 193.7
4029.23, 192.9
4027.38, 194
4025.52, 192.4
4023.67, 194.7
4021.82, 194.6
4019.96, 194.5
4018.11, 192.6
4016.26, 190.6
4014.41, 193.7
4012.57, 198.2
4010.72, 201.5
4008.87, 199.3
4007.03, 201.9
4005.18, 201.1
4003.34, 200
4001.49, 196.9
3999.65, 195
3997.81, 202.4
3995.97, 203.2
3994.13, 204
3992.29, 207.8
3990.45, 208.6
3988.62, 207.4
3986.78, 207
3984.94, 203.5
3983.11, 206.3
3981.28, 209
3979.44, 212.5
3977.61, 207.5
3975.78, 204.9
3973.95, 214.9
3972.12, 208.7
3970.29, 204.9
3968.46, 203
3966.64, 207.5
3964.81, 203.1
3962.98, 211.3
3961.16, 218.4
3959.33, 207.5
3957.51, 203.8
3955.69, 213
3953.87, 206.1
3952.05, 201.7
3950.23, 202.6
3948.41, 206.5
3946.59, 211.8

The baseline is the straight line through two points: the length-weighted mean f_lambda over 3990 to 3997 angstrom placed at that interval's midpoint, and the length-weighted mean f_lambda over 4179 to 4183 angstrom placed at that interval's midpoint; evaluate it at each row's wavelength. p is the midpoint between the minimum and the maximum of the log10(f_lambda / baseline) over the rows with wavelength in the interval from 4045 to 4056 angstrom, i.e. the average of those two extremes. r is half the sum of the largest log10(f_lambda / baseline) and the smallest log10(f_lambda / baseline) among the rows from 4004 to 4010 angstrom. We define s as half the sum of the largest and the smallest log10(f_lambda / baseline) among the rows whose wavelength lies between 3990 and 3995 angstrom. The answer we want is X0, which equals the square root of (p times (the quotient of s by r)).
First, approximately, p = -0.041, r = -0.011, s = 0.00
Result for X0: 0.08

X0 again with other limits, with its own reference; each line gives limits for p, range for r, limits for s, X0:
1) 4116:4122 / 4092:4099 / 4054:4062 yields 0.41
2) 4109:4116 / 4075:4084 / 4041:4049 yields 0.12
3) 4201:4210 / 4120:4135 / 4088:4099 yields 0.09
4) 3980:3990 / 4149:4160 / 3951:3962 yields 0.01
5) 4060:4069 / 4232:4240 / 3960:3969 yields 0.06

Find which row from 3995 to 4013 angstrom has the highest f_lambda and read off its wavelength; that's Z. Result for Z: 3995.97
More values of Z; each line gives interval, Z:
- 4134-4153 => 4140.21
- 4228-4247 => 4228.85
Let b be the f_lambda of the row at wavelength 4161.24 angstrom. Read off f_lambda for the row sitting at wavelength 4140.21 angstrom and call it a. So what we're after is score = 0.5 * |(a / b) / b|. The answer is 0.0022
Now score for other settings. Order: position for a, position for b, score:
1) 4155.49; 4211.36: 0.0053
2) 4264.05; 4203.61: 0.0025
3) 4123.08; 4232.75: 0.0036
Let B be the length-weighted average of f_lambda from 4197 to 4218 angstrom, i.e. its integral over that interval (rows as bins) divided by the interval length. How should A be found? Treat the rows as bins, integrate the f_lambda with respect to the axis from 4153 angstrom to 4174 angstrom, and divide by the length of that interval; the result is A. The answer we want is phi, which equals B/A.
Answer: 0.8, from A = 224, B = 181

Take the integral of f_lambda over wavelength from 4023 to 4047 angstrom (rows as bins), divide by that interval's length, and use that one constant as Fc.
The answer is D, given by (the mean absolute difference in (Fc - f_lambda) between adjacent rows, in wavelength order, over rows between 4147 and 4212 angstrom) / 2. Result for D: 2.15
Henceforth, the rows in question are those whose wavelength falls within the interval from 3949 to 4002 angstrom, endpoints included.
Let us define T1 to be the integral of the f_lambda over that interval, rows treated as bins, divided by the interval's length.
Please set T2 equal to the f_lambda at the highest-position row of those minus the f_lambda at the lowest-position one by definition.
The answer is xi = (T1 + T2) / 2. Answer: 100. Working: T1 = 206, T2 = -6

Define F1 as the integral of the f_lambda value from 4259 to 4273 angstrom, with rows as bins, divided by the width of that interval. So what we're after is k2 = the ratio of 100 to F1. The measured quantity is 0.58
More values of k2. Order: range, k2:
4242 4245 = 0.56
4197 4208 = 0.53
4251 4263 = 0.58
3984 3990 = 0.48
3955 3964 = 0.47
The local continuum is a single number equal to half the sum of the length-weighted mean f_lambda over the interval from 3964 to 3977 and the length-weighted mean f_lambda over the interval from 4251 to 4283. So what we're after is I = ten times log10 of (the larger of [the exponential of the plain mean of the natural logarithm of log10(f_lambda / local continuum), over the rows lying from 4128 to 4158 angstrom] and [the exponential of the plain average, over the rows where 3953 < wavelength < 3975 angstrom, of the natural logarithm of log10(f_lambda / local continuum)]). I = -11.0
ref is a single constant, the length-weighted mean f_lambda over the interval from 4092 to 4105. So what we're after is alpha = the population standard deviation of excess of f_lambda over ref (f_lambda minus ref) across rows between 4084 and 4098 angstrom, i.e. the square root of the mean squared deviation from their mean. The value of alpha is 3.4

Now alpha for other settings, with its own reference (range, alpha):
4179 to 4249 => 13.0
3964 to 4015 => 4.9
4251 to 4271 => 4.1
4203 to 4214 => 15.9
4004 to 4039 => 3.3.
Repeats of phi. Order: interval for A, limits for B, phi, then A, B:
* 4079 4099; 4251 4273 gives 0.9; 197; 173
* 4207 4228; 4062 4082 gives 1.1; 174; 194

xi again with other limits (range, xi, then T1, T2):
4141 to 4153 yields 117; 227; 6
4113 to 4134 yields 114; 220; 9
